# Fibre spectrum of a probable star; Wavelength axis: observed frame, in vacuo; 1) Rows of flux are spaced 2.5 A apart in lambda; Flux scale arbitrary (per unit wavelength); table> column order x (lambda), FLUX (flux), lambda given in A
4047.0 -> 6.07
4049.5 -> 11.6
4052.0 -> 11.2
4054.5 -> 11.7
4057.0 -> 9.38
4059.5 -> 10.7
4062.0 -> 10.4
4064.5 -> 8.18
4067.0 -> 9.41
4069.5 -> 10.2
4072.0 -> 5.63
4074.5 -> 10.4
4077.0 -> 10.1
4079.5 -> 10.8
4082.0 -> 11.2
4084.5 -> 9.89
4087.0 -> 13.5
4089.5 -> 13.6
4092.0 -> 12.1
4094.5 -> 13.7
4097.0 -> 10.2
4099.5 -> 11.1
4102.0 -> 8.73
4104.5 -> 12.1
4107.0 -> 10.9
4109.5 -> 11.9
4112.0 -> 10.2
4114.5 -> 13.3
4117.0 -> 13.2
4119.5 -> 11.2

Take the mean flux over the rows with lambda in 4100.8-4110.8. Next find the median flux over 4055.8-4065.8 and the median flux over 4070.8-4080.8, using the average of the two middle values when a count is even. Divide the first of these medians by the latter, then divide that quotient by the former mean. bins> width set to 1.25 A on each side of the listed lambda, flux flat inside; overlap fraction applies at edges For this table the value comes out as 0.088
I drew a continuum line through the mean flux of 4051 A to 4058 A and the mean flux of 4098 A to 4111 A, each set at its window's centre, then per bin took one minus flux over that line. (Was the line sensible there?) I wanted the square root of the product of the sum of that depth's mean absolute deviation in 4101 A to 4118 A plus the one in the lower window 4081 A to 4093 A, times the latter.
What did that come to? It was 0.16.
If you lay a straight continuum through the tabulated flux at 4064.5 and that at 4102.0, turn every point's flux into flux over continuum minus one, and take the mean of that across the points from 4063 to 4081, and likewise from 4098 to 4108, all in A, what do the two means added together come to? 0.34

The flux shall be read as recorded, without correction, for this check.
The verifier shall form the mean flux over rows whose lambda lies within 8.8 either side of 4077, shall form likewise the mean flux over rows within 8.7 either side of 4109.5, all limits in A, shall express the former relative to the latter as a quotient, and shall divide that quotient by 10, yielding 0.085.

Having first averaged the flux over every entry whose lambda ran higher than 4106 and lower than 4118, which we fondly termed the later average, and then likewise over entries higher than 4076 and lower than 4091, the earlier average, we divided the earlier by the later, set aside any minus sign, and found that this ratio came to 0.97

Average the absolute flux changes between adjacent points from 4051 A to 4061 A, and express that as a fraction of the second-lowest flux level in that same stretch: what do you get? 0.13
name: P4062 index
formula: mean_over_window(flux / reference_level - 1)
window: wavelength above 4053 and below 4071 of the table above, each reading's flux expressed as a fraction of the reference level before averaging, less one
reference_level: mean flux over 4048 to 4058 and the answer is -0.09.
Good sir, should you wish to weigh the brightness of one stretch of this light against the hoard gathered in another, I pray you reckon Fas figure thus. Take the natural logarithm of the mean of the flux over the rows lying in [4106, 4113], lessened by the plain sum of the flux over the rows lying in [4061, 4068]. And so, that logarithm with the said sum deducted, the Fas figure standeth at -25.6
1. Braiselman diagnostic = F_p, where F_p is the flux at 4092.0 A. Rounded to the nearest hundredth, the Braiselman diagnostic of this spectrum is 12.10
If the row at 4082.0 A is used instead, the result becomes 11.20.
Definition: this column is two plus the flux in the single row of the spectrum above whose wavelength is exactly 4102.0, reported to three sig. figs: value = 10.7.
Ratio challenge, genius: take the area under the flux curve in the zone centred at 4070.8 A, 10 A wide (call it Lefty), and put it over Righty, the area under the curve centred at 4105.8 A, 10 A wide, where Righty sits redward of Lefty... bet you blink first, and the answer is 0.817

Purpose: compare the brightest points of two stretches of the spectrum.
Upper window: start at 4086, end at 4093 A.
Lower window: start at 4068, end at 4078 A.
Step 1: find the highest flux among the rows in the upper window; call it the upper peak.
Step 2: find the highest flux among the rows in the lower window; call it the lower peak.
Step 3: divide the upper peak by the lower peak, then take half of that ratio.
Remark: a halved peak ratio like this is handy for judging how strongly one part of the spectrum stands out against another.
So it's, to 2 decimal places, 0.65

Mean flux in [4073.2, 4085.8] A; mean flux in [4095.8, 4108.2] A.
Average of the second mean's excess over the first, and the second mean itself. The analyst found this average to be 5.37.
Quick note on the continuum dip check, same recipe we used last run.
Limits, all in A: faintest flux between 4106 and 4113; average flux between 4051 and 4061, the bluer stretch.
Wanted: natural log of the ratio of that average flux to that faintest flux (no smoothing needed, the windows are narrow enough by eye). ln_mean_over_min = 0.1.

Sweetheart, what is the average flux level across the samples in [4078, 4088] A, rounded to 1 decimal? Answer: 11.3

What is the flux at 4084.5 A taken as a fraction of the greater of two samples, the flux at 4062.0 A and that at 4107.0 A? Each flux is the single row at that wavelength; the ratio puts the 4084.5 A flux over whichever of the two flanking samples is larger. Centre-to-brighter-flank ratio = 0.91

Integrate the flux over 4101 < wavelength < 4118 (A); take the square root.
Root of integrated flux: 14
